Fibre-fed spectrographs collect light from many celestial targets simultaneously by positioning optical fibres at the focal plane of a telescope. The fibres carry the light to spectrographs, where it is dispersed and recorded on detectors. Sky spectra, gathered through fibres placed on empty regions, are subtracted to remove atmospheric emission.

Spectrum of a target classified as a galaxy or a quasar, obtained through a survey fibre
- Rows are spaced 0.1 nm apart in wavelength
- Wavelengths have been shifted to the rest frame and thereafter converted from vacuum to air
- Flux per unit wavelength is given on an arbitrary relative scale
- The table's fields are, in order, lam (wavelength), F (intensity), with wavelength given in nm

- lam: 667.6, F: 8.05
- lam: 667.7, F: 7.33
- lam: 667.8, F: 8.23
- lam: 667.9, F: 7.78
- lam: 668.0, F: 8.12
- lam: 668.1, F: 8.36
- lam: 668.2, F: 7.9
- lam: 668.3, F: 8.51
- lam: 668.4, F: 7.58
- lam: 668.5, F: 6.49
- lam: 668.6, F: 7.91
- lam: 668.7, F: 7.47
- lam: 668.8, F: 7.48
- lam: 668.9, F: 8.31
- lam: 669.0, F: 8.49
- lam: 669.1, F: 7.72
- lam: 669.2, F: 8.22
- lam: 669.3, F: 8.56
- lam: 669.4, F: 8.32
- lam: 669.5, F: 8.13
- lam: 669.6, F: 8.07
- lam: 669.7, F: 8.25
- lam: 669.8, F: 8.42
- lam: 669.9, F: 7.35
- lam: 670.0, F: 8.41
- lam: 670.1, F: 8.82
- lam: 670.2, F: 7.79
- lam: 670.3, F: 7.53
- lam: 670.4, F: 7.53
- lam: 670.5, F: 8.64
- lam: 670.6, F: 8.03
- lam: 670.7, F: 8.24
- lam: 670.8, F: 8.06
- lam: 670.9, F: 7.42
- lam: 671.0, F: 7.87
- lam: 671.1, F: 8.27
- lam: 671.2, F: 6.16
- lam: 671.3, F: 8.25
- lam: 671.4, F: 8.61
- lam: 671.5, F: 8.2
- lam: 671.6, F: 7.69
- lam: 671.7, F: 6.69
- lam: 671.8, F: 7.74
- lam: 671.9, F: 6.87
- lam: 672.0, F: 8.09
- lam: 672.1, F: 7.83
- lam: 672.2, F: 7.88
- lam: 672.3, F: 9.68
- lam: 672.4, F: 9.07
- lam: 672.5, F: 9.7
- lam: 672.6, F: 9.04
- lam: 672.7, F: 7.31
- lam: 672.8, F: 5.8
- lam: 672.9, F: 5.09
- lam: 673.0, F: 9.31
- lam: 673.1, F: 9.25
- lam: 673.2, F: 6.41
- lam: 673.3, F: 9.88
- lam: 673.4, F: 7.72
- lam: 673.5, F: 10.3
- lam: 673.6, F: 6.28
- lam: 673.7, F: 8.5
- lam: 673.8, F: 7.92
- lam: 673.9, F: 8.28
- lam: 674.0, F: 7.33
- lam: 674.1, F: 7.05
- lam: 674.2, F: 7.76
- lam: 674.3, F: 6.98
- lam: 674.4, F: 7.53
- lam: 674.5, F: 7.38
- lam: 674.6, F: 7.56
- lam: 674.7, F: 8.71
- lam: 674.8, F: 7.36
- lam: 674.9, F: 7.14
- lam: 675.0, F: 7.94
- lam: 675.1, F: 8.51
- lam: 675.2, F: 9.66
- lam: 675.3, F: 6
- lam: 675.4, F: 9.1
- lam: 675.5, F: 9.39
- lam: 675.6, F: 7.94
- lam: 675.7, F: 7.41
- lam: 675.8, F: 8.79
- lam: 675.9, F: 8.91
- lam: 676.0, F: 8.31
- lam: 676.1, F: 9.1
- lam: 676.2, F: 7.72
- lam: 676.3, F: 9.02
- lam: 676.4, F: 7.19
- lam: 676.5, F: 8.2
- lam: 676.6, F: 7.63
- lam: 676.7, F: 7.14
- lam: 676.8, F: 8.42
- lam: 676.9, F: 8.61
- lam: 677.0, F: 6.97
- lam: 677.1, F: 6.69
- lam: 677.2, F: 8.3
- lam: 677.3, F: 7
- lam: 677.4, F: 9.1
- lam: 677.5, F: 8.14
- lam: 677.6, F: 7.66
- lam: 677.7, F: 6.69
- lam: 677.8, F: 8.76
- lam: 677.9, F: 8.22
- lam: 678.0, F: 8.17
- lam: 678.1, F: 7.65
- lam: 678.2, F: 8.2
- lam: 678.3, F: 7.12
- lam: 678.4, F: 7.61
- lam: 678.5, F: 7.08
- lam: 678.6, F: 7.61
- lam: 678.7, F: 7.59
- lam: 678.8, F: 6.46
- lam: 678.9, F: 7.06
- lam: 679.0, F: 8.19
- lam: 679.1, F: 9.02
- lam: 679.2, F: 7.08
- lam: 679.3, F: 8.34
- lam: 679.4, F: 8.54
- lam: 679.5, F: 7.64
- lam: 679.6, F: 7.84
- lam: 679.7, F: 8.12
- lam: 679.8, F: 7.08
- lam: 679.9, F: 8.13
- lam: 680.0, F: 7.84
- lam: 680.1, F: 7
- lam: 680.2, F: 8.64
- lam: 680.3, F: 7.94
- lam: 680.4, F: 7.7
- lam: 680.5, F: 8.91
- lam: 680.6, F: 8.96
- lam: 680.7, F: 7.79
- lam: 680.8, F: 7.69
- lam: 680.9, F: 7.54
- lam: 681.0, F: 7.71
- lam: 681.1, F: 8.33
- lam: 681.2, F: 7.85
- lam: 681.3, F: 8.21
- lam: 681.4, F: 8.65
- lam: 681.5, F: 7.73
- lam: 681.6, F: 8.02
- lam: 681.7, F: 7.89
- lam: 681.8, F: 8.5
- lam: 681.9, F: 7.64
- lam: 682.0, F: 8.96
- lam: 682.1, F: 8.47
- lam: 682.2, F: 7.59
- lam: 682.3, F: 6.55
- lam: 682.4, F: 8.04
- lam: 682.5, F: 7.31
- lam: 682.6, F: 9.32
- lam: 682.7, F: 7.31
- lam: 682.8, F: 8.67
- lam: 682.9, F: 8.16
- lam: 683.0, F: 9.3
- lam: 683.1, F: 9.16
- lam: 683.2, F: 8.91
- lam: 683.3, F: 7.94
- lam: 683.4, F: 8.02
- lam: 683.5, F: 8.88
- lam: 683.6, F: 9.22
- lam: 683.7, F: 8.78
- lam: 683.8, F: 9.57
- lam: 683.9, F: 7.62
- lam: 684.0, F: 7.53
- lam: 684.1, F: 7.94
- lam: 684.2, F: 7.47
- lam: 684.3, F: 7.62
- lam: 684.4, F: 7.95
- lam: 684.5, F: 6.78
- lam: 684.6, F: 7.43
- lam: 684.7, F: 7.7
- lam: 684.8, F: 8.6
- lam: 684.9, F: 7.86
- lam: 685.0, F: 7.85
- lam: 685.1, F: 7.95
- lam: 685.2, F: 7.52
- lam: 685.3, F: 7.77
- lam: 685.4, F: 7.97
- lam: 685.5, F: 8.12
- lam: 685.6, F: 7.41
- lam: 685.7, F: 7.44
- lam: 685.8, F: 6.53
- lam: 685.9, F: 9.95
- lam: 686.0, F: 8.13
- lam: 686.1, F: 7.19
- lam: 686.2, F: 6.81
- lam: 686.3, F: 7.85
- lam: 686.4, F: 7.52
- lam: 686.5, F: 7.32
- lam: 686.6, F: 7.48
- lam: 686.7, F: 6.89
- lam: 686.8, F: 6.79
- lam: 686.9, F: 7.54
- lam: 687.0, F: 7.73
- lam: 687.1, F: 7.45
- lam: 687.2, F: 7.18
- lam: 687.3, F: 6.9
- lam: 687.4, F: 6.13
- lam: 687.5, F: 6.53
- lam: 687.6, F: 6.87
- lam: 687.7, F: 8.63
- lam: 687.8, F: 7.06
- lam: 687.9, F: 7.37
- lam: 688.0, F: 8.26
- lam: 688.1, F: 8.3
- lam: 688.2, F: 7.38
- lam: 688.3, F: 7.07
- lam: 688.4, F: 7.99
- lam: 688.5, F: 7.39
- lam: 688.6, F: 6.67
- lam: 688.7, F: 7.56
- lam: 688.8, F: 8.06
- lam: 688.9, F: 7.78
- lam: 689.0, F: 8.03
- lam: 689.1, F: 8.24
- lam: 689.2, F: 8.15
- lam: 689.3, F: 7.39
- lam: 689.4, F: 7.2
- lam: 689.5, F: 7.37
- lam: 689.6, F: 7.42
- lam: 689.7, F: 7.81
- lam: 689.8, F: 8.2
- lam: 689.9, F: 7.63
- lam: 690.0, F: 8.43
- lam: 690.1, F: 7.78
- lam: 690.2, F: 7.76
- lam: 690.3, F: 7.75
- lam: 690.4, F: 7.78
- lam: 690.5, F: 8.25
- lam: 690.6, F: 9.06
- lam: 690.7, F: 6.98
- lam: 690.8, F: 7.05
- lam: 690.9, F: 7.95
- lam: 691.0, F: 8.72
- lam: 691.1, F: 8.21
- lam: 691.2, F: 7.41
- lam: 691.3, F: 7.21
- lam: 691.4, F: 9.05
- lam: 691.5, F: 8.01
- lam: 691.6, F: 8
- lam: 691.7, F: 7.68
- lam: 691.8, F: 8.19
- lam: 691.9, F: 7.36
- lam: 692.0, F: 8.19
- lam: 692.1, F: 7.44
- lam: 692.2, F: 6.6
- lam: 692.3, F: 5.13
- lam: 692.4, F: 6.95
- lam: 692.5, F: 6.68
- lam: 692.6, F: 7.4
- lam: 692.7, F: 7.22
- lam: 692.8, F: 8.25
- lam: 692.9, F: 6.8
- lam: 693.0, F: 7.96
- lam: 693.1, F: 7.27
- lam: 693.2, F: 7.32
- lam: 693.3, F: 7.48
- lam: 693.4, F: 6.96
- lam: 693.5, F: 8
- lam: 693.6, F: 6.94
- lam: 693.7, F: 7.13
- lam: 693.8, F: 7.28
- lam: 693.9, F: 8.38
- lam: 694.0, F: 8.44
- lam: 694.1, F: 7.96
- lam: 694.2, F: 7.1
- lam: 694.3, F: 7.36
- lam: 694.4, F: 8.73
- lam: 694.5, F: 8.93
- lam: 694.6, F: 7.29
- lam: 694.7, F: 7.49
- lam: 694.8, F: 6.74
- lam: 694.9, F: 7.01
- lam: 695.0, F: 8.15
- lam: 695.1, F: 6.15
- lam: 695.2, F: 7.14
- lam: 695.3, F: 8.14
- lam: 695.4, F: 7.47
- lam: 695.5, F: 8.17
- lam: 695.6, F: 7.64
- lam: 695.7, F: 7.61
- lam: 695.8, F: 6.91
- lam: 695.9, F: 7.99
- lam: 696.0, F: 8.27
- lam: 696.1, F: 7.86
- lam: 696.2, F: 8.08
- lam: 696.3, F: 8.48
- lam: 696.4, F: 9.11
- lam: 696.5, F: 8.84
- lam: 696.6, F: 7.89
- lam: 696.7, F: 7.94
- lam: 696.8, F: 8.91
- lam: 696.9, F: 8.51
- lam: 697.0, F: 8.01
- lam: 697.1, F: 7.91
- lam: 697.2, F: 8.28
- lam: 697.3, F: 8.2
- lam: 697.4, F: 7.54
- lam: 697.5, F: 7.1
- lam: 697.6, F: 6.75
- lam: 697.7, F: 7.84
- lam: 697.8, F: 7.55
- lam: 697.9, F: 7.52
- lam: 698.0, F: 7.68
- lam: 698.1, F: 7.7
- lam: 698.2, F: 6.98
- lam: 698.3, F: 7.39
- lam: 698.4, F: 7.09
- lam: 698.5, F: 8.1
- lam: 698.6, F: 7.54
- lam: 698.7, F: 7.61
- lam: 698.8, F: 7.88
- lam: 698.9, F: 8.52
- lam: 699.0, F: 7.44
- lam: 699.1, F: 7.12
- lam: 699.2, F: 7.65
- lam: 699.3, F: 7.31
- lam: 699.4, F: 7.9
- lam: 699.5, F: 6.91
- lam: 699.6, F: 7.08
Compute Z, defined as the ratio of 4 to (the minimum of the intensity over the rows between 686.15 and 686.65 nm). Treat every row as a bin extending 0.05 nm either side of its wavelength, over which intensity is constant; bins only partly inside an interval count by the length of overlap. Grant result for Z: 0.59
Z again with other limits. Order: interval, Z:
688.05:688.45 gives 0.57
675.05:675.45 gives 0.67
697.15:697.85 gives 0.59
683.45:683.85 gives 0.46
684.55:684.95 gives 0.54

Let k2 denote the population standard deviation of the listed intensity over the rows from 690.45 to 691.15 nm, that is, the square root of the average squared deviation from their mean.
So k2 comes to 0.73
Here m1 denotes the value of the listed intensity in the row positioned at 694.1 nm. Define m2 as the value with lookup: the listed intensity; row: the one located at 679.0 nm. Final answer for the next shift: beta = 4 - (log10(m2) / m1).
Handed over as 3.89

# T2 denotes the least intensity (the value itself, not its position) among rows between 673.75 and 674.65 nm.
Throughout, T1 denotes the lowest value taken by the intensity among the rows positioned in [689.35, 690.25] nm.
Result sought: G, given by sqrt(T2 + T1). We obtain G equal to 3.77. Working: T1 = 7.2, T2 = 6.98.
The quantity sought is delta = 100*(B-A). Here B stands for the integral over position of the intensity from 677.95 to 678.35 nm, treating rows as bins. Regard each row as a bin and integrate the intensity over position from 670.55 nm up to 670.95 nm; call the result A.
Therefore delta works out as -6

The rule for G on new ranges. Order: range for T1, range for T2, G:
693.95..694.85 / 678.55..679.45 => 3.63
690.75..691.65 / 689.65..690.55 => 3.83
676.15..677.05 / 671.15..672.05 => 3.62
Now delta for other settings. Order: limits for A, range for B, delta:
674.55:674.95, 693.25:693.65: -14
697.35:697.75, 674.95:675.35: 29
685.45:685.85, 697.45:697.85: -3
